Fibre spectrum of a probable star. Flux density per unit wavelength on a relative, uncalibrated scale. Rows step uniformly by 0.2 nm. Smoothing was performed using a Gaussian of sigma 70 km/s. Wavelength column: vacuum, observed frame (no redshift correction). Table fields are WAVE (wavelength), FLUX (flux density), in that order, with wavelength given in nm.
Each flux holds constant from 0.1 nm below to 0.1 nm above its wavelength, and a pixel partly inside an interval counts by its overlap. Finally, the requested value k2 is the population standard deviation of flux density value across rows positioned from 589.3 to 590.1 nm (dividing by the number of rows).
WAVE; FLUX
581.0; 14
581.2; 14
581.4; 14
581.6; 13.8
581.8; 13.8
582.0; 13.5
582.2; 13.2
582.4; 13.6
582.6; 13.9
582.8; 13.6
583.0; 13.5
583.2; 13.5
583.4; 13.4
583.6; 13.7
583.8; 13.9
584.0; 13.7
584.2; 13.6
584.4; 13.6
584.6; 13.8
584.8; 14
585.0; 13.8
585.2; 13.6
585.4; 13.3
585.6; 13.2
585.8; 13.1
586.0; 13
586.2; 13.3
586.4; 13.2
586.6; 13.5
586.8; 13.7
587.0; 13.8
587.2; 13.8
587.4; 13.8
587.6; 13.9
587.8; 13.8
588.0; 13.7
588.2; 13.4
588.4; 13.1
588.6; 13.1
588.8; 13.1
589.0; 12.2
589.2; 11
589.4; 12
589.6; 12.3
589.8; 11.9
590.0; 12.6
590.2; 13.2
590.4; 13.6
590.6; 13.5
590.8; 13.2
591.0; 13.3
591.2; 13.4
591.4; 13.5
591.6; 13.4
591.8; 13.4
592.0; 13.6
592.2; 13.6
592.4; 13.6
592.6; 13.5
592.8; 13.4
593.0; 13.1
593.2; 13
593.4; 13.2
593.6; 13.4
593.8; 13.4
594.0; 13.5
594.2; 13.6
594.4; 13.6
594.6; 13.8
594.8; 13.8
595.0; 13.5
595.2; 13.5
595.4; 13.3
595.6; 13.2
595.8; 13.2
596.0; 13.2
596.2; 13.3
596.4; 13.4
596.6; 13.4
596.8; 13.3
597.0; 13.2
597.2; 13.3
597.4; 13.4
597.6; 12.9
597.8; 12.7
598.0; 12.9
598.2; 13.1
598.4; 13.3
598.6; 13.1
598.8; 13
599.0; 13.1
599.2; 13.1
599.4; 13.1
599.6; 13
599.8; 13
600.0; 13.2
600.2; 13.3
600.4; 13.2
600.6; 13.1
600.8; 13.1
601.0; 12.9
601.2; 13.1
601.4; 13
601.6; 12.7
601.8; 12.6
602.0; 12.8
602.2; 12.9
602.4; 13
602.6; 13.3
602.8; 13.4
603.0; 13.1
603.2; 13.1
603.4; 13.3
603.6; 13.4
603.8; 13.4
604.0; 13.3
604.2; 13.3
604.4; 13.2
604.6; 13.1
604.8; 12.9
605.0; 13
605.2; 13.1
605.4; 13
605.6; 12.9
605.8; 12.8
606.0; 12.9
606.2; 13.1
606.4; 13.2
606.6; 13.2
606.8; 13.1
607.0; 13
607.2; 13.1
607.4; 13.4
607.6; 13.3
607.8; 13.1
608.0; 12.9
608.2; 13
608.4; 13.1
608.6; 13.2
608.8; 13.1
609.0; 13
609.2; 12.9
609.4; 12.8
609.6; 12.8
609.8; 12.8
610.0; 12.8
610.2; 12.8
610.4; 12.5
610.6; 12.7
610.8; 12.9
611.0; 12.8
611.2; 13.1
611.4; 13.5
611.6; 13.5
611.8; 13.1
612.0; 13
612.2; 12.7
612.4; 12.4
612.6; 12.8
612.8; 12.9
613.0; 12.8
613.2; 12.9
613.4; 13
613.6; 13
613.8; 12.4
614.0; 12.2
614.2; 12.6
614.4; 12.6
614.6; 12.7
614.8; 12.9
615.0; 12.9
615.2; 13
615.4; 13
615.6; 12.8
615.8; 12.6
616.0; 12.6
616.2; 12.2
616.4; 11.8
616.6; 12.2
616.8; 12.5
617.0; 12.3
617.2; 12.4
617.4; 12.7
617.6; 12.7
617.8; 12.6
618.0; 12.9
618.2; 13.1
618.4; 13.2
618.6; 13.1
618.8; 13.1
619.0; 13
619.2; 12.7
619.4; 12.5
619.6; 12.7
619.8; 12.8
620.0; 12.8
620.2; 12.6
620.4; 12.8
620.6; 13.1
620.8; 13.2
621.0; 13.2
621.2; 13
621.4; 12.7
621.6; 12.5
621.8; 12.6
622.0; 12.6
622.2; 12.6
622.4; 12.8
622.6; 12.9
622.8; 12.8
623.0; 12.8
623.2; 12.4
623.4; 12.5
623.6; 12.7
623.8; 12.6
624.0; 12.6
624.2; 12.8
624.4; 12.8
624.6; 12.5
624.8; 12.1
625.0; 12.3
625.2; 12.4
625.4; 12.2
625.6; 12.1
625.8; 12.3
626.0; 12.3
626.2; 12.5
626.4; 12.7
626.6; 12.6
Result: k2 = 0.27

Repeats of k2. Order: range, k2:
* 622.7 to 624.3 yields 0.14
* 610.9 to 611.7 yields 0.29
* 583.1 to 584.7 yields 0.15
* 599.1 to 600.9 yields 0.09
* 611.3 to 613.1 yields 0.34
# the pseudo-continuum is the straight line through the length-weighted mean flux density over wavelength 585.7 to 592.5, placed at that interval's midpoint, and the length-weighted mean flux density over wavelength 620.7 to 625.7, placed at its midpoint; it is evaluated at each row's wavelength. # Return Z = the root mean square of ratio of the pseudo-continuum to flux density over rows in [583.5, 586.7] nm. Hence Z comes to 0.982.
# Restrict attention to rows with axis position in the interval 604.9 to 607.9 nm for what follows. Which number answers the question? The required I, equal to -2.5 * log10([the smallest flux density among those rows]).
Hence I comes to -2.77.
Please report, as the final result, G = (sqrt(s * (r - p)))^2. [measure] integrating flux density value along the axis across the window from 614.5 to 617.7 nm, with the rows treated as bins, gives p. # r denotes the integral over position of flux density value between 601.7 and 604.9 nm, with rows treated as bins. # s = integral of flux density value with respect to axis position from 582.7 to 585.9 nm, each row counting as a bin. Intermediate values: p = 40.3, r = 42.0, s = 43.5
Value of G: 76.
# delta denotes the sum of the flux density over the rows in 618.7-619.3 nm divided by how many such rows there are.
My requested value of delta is 12.9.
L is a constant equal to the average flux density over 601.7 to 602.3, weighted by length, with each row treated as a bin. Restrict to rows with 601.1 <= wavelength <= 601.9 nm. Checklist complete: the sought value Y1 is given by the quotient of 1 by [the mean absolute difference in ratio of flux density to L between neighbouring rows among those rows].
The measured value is 77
